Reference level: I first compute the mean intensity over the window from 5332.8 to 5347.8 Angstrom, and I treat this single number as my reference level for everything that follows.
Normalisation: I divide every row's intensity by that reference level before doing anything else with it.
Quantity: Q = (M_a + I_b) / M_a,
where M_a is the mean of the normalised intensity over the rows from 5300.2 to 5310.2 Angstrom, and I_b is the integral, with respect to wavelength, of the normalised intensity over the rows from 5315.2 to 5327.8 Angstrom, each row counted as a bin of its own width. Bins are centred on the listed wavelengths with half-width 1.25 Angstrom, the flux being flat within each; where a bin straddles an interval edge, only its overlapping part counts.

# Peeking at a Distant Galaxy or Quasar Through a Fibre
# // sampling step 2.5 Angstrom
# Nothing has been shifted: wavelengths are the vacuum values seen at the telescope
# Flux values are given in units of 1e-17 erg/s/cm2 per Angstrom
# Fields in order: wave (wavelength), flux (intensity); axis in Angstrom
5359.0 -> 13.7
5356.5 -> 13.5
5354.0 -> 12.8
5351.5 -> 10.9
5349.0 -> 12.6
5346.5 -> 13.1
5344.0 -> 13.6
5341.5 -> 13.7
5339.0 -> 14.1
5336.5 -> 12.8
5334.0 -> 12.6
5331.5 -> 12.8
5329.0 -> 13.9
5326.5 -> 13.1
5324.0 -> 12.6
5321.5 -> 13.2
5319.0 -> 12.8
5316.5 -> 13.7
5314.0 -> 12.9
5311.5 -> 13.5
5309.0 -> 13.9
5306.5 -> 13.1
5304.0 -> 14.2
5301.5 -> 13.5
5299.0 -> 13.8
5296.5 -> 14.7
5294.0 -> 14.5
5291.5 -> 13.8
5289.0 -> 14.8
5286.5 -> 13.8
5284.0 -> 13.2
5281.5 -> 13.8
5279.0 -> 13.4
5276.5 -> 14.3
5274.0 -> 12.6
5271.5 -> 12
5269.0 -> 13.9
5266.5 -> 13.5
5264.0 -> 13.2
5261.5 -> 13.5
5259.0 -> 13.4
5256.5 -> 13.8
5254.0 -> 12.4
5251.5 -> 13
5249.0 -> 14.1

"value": 13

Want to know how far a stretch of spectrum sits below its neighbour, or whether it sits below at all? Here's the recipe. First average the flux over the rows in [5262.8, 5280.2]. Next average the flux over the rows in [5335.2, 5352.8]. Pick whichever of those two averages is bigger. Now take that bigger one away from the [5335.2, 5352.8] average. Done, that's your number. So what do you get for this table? -0.30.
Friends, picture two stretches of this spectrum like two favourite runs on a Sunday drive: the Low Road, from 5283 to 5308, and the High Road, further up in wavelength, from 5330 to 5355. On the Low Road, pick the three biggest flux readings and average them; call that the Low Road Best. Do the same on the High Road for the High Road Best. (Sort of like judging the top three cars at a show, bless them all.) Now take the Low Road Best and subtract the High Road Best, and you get 0.9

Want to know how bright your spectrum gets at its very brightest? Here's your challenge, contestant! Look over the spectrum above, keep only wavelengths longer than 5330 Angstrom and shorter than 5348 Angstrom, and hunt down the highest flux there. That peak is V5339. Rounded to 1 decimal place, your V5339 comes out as 14.1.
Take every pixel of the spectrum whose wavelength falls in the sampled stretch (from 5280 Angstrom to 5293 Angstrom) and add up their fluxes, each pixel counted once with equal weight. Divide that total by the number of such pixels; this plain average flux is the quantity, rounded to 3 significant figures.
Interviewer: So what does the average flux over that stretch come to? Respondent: 13.9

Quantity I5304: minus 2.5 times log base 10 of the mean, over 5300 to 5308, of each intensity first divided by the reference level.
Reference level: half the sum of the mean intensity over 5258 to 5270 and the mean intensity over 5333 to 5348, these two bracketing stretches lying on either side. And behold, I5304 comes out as -0.02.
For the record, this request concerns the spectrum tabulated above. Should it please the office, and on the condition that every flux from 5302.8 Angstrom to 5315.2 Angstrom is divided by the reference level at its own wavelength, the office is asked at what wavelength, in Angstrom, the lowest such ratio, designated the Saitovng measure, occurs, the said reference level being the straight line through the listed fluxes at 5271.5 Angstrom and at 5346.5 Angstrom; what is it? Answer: 5314.0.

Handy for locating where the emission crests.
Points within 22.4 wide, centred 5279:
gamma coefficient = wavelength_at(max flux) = 5289.0 Angstrom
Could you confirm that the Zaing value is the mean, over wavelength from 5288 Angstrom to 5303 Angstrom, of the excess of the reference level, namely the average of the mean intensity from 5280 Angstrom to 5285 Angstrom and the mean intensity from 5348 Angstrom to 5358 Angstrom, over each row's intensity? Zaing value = -1.2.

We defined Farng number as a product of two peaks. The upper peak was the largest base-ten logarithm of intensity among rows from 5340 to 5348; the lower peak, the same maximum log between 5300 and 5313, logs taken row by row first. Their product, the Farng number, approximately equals 1.31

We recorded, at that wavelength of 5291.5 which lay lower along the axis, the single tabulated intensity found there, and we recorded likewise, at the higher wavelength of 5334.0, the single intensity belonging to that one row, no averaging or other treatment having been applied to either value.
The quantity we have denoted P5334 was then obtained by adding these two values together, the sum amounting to 26.4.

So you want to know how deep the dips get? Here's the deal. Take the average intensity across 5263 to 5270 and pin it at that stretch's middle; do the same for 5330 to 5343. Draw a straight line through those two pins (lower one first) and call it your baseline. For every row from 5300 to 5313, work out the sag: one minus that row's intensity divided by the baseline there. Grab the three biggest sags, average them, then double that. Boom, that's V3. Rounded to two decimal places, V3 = 0.00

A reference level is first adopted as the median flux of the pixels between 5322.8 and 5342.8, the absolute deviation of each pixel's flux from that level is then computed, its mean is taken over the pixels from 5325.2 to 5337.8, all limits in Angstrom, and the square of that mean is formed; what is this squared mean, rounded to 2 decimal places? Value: 0.12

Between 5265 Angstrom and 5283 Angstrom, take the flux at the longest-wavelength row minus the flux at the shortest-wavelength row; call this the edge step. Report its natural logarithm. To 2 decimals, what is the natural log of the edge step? -1.20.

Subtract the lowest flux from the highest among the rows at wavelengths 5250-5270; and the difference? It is 1.5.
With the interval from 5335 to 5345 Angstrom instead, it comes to 1.3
